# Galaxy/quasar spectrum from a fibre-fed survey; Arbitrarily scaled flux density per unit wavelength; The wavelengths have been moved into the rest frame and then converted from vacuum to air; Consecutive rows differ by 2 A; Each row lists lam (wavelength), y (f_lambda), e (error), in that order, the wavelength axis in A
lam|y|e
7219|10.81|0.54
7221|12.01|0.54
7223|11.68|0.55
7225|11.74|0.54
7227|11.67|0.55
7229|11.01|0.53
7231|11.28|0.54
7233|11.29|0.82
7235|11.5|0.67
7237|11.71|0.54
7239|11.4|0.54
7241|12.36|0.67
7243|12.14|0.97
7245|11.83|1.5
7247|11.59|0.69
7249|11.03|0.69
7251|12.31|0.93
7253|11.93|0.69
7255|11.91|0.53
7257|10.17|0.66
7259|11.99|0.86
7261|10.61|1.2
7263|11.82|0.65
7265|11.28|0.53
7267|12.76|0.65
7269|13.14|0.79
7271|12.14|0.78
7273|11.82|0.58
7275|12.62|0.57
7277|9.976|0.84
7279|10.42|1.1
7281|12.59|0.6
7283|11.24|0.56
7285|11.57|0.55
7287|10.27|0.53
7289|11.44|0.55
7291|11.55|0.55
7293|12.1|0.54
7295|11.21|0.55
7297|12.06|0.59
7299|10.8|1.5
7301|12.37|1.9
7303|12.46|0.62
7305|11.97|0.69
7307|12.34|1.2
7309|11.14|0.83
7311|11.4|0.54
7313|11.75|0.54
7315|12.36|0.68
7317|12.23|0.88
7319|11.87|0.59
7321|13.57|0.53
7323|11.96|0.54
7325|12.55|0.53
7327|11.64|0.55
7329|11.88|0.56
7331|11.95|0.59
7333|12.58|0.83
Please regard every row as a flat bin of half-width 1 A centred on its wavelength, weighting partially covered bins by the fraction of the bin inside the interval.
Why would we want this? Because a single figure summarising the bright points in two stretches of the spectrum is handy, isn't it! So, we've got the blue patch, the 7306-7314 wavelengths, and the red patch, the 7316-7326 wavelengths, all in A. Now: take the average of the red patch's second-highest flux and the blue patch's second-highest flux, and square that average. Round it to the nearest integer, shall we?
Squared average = 148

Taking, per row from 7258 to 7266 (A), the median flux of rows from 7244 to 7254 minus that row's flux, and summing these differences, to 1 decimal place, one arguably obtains 1.6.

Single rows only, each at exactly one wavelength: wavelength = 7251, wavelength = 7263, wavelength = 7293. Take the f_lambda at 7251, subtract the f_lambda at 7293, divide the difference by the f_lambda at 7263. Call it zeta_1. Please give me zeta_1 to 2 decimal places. 0.02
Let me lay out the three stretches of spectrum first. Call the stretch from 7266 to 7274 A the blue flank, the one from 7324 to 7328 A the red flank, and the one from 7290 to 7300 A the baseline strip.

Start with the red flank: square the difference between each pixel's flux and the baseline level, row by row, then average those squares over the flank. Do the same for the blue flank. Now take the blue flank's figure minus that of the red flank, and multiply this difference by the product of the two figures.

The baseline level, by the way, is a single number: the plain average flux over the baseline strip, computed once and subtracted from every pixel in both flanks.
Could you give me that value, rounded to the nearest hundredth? 0.34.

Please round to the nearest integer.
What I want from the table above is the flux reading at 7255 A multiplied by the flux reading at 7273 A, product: 141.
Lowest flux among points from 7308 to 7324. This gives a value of 11.14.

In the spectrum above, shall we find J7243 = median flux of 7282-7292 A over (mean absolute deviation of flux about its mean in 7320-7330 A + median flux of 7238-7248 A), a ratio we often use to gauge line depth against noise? 0.921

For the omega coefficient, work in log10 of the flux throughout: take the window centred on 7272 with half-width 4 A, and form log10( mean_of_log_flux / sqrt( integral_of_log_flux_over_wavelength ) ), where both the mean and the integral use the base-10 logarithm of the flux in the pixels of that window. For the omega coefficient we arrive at -0.4320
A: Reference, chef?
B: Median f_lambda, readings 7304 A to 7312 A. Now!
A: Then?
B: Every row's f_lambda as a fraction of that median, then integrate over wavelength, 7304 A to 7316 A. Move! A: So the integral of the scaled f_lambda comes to 12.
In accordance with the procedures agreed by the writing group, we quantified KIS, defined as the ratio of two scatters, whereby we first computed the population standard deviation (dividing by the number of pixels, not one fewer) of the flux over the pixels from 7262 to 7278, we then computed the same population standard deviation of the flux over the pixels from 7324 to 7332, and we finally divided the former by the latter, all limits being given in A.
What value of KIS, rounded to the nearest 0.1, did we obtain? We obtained 2.8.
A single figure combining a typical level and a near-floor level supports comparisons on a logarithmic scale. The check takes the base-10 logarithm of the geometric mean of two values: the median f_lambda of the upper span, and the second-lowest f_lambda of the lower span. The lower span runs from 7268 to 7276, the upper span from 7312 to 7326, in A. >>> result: 1.086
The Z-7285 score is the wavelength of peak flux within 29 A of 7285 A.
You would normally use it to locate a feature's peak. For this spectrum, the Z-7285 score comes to 7269 A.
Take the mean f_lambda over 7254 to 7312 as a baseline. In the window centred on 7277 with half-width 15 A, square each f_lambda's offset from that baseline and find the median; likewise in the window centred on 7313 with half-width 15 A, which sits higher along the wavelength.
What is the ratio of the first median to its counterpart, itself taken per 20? 0.036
